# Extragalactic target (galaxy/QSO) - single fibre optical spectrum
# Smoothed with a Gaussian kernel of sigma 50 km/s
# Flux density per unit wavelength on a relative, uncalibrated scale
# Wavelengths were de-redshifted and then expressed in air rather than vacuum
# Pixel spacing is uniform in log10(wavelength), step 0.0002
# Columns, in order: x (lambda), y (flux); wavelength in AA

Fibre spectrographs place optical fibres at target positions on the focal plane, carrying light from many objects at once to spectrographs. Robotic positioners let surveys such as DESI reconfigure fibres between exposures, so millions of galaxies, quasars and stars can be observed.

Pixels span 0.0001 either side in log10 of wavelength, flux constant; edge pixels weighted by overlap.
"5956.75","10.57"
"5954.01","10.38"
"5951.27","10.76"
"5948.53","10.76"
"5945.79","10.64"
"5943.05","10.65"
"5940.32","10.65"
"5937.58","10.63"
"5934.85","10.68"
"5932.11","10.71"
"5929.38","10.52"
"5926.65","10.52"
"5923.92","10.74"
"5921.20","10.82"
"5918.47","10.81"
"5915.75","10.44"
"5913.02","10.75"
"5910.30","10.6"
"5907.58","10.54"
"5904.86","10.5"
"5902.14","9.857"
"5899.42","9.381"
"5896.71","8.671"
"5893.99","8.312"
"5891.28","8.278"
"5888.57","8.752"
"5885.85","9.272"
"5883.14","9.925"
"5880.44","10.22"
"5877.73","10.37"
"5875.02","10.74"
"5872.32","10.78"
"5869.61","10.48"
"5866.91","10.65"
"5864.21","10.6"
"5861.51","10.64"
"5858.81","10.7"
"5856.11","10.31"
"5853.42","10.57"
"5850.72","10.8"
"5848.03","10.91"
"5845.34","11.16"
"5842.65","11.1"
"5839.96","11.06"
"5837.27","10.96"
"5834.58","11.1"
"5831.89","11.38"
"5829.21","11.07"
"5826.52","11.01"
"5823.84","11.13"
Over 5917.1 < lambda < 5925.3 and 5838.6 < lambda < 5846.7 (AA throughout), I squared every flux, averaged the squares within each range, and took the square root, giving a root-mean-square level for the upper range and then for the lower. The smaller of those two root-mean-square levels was 10.79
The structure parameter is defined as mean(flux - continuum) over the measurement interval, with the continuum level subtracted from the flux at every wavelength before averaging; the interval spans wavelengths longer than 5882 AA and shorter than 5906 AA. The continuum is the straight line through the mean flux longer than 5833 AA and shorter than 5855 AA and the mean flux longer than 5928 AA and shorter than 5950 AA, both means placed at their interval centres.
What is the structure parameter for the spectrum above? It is -1.6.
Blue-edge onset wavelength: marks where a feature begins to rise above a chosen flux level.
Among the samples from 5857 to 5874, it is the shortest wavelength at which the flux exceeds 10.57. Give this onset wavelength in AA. 5858.81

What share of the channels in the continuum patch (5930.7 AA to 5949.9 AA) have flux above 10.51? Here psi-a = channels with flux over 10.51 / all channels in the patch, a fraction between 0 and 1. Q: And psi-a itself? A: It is 1.0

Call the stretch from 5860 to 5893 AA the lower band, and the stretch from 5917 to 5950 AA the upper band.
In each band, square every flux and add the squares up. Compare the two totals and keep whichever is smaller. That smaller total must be 1222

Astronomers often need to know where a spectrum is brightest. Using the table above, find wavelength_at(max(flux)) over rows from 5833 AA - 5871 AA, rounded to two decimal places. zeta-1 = 5845.34 AA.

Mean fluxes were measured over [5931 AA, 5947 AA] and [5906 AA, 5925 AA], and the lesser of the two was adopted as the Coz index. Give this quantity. 10.7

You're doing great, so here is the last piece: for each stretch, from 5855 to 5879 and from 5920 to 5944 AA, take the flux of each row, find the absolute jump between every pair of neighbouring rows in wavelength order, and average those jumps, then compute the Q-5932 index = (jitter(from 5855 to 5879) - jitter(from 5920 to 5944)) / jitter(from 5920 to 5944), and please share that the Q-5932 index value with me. 1.4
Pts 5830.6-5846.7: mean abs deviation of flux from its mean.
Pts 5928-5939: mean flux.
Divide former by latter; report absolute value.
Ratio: 0.0090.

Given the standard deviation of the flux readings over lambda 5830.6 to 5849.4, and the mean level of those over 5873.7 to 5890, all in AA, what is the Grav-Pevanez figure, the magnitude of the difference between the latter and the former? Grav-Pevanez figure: 9.7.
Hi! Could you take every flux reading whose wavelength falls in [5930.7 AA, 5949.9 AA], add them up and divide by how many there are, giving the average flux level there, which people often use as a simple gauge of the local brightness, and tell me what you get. 10.7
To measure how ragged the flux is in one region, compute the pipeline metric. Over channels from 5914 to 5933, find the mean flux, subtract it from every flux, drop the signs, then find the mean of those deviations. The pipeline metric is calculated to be 0.14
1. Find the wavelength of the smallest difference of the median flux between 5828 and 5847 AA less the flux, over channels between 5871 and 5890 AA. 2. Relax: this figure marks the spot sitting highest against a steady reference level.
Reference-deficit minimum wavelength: 5872.32 AA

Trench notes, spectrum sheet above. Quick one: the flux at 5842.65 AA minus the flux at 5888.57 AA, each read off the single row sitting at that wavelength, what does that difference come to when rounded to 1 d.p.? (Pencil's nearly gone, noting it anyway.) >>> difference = 2.3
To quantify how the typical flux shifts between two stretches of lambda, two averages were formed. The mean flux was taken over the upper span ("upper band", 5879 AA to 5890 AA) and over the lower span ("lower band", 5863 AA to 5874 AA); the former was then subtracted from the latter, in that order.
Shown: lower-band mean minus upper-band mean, 1.1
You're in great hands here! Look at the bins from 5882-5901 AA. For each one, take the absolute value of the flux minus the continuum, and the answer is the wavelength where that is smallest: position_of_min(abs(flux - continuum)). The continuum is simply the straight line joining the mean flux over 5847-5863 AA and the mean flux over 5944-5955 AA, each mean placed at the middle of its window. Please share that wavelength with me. 5883.14 AA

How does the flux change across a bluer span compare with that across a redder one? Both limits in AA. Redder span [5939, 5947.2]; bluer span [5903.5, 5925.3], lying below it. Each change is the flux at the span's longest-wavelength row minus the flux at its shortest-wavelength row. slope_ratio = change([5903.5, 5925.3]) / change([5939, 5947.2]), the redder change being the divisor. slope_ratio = -24.0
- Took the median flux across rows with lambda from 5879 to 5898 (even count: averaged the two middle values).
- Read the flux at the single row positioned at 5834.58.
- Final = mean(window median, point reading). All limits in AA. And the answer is 9.9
